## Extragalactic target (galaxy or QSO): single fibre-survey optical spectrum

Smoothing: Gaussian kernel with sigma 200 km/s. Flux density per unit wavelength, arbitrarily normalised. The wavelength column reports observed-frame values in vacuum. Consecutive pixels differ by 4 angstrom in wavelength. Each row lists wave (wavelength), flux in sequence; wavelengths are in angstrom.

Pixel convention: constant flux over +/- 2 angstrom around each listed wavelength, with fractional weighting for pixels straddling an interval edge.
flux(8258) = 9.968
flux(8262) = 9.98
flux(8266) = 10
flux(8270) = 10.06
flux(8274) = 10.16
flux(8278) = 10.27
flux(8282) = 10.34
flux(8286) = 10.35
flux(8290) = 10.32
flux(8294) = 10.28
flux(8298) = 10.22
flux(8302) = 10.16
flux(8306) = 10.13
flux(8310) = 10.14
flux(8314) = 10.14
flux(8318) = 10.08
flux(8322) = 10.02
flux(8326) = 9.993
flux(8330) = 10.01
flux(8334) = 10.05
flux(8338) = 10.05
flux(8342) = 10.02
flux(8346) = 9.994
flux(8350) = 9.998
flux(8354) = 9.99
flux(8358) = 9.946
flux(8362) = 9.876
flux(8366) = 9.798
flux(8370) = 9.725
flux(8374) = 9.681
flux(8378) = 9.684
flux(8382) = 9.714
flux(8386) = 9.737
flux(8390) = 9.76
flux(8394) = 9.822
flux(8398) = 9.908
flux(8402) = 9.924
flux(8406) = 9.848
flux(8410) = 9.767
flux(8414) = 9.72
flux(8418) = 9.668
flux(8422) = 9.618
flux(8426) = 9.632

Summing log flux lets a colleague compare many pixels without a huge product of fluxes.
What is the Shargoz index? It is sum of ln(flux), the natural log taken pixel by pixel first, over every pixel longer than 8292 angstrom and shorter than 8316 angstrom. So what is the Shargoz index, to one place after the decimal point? 13.9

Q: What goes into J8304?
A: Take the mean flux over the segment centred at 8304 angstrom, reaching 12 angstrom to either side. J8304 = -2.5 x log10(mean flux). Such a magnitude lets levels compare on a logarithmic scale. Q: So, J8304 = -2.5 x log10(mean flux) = -2.519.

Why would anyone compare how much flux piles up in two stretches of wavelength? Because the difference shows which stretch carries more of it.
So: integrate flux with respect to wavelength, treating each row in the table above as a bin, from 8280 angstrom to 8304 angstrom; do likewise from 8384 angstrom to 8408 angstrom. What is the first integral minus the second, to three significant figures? 10.7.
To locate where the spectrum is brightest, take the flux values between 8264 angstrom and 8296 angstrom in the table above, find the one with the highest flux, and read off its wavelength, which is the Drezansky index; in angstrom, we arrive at 8286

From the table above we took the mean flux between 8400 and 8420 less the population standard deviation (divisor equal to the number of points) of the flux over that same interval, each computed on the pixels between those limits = 9.7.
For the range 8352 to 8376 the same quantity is 9.7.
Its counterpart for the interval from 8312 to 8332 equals 10.0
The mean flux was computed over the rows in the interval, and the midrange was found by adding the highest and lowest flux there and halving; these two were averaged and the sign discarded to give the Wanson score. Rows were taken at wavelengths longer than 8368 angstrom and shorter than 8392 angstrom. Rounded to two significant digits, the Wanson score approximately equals 9.7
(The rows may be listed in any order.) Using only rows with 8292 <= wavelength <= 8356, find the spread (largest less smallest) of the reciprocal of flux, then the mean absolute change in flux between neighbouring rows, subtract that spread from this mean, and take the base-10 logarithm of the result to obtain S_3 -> -1.59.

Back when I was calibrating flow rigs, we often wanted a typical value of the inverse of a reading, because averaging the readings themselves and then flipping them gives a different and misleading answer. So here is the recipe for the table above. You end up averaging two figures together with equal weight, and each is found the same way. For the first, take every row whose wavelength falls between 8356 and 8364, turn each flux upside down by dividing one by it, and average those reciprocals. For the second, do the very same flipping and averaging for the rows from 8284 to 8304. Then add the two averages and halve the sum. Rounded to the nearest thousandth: 0.099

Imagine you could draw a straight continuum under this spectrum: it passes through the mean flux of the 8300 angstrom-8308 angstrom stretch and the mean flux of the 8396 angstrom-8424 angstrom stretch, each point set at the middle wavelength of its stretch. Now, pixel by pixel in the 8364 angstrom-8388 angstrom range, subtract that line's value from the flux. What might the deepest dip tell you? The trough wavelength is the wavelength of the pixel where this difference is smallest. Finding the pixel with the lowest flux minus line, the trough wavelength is 8374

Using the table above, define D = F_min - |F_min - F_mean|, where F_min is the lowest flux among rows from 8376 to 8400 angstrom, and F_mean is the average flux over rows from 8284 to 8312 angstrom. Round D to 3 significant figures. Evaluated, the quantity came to 9.14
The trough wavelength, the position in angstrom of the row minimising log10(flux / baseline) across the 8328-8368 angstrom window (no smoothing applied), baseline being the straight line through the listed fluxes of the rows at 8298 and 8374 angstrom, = 8330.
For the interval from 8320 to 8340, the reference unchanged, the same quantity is 8322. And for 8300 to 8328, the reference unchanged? 8306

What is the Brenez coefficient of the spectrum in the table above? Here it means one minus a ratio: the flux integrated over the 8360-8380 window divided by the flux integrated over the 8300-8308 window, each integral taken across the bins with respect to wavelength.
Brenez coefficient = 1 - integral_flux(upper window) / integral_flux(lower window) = -1.4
